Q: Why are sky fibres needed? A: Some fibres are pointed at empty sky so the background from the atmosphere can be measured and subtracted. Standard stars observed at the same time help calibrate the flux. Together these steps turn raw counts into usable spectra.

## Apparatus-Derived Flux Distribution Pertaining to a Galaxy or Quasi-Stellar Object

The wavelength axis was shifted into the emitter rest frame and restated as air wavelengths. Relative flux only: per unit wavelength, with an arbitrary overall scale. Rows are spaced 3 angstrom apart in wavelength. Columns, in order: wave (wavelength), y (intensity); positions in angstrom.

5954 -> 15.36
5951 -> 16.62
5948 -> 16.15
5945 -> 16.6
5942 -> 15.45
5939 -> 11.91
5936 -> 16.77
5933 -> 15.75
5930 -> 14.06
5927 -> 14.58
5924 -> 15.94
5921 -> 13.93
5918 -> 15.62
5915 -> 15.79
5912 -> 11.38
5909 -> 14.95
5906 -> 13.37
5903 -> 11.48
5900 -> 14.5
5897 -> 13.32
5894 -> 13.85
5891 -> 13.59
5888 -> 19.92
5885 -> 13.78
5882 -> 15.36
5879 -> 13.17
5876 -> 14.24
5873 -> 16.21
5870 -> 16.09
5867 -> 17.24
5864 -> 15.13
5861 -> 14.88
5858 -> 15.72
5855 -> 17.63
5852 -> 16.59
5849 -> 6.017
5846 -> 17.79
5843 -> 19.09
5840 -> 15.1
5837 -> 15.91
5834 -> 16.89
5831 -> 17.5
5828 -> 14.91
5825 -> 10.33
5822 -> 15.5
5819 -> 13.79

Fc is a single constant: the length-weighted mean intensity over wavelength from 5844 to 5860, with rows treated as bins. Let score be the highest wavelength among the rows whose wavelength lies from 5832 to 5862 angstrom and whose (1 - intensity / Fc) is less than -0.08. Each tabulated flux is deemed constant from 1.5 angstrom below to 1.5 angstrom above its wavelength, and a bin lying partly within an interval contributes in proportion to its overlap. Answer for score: 5855 angstrom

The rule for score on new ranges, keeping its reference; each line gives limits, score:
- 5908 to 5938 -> 5936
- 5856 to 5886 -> 5873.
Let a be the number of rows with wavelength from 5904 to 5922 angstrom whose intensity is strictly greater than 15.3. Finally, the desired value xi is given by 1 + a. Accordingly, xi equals 3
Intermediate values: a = 2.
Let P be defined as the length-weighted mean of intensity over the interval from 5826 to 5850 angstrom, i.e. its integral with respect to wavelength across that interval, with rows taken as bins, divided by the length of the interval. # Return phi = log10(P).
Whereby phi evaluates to 1.19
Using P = 15.5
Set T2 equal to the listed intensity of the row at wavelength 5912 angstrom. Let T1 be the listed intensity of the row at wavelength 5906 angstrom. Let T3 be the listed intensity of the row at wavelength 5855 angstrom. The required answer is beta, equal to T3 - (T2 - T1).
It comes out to 20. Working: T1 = 13.37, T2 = 11.38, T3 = 17.63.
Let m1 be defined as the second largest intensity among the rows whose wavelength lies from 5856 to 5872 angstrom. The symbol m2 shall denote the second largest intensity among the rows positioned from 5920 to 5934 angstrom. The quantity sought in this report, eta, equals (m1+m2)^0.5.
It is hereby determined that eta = 5.64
